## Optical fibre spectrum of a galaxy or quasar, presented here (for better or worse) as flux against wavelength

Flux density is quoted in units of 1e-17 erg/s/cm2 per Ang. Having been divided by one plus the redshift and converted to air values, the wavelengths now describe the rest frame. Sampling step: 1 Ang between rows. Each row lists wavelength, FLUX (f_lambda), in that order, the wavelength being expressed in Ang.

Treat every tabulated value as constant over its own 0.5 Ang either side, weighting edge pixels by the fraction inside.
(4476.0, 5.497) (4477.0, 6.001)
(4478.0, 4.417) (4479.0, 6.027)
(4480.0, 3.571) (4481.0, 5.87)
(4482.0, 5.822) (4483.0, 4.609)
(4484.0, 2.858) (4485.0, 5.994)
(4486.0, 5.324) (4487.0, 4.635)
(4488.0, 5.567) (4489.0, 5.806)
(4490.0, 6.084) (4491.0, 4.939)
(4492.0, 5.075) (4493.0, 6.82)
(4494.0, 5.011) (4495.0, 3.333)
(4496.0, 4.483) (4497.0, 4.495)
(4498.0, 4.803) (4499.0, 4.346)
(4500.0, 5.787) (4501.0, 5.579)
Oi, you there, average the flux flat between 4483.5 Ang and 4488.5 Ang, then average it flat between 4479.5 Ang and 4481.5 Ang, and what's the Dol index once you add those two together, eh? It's 9.6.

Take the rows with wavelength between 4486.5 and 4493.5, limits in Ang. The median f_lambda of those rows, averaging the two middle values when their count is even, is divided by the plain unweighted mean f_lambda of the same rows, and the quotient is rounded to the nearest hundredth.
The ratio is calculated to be 1.00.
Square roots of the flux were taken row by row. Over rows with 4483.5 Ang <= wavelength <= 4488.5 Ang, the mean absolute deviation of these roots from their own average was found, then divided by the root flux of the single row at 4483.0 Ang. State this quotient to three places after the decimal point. 0.101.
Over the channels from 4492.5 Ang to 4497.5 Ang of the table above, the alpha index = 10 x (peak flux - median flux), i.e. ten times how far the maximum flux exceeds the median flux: 23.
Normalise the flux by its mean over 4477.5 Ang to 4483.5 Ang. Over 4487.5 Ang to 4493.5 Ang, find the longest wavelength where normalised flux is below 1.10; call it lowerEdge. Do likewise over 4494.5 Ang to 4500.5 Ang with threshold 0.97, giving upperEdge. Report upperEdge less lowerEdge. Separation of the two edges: 7 Ang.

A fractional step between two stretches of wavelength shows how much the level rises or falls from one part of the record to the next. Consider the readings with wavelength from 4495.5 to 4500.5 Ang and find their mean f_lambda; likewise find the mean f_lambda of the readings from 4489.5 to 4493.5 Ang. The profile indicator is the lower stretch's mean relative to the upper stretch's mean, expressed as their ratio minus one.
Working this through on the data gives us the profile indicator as 0.20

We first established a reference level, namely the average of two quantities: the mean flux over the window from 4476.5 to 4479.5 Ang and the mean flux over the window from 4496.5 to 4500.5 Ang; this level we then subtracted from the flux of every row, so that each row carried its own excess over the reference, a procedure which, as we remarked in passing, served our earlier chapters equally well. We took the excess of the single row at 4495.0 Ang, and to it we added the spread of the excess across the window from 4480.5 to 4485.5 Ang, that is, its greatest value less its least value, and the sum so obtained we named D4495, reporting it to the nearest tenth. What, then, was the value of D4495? 1.3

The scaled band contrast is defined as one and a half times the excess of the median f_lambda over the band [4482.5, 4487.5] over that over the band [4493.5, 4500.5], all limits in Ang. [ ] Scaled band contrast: 0.21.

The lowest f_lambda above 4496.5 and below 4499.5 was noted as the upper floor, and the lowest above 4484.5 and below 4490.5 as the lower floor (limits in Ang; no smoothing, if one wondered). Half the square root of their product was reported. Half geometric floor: 2.2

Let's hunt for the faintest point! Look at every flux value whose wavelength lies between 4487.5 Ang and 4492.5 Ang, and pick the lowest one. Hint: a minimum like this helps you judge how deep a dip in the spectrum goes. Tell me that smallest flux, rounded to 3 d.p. 4.939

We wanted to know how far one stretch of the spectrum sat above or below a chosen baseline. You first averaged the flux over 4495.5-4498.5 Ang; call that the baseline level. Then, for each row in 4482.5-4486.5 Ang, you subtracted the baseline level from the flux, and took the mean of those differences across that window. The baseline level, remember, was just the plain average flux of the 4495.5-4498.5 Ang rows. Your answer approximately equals 0.10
